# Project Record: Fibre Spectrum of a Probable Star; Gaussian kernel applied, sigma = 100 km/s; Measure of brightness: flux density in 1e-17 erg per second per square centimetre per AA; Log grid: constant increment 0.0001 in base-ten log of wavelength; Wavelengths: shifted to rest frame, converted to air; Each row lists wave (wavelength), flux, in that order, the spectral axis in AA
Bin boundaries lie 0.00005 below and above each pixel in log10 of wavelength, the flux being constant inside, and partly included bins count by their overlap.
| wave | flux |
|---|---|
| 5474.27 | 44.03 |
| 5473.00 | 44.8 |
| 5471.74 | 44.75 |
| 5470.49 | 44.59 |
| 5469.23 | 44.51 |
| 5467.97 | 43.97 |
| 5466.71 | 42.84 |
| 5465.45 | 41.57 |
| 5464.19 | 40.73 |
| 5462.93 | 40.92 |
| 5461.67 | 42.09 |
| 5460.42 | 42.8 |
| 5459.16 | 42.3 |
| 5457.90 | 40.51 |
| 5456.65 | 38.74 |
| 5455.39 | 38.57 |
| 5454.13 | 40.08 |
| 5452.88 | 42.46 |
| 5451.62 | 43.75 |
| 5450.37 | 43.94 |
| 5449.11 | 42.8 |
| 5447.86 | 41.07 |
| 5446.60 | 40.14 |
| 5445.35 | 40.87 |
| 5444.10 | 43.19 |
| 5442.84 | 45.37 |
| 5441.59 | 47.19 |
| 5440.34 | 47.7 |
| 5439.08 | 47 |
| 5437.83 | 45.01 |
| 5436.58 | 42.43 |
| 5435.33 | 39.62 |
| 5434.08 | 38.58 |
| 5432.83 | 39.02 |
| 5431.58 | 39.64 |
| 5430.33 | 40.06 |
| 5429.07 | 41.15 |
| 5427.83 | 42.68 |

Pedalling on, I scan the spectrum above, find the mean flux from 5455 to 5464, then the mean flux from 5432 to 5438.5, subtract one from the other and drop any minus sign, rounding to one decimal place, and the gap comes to 0.1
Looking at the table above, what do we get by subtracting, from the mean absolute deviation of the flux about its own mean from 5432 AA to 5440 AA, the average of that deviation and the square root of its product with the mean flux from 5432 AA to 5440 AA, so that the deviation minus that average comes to -4.1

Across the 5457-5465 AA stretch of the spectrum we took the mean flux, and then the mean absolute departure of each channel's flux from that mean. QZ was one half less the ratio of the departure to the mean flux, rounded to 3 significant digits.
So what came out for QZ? 0.480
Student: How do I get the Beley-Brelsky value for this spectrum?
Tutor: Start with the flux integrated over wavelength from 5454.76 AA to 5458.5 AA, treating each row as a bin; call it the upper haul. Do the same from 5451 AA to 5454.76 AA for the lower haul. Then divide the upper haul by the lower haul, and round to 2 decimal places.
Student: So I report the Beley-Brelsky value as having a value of 0.93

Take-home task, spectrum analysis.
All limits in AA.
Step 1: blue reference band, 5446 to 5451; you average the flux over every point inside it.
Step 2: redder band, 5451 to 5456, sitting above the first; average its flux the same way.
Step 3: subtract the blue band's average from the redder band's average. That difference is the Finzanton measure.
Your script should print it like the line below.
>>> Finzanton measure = -0.8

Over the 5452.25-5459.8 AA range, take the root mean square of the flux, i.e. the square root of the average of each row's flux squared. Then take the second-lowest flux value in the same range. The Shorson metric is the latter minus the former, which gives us -1.7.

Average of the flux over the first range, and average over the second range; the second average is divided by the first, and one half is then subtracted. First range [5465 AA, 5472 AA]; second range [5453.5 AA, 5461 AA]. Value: 0.43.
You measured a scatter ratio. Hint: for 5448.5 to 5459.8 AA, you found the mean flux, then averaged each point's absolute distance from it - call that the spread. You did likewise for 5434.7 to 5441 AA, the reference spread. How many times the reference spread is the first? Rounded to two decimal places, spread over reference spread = 0.66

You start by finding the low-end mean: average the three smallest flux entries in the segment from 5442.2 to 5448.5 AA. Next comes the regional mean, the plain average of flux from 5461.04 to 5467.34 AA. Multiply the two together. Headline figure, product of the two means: 1694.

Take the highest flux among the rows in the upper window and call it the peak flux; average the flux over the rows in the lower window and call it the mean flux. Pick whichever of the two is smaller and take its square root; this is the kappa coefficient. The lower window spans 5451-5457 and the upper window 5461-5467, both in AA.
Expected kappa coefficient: 6.38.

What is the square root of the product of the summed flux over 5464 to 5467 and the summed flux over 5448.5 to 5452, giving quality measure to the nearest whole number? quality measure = 128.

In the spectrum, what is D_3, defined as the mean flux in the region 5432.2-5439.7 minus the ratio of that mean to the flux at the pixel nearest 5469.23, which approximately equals 41.0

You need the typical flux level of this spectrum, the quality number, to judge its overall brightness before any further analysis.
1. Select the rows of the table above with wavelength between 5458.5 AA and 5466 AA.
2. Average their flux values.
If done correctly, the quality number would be 41.7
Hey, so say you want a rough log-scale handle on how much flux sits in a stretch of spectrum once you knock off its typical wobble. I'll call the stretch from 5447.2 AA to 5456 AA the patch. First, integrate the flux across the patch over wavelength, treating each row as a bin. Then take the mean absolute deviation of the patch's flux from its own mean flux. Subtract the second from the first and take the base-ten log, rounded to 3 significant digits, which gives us 2.56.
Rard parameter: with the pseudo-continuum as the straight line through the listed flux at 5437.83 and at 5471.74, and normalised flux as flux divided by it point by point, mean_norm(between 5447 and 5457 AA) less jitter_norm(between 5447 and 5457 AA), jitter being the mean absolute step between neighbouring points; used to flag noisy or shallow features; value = 0.896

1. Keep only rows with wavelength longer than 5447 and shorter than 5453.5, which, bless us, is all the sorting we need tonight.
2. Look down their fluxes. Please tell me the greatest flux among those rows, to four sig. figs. 43.94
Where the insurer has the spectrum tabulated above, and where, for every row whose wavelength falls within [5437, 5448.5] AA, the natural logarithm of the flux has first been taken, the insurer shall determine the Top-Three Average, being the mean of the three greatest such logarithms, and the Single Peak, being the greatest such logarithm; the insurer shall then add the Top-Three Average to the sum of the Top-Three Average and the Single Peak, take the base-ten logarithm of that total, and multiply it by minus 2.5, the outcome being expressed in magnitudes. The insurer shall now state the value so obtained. -2.66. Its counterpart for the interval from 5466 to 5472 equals -2.64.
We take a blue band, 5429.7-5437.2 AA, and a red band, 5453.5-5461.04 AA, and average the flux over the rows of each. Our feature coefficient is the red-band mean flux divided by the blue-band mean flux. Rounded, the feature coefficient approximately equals 1.02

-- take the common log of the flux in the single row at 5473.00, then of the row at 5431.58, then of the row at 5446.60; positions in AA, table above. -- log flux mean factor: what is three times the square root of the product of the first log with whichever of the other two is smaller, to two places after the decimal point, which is 4.87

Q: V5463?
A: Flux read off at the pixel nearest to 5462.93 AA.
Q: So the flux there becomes 40.92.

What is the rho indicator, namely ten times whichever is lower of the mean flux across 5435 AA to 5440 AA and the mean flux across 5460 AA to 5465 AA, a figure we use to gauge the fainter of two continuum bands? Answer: 416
